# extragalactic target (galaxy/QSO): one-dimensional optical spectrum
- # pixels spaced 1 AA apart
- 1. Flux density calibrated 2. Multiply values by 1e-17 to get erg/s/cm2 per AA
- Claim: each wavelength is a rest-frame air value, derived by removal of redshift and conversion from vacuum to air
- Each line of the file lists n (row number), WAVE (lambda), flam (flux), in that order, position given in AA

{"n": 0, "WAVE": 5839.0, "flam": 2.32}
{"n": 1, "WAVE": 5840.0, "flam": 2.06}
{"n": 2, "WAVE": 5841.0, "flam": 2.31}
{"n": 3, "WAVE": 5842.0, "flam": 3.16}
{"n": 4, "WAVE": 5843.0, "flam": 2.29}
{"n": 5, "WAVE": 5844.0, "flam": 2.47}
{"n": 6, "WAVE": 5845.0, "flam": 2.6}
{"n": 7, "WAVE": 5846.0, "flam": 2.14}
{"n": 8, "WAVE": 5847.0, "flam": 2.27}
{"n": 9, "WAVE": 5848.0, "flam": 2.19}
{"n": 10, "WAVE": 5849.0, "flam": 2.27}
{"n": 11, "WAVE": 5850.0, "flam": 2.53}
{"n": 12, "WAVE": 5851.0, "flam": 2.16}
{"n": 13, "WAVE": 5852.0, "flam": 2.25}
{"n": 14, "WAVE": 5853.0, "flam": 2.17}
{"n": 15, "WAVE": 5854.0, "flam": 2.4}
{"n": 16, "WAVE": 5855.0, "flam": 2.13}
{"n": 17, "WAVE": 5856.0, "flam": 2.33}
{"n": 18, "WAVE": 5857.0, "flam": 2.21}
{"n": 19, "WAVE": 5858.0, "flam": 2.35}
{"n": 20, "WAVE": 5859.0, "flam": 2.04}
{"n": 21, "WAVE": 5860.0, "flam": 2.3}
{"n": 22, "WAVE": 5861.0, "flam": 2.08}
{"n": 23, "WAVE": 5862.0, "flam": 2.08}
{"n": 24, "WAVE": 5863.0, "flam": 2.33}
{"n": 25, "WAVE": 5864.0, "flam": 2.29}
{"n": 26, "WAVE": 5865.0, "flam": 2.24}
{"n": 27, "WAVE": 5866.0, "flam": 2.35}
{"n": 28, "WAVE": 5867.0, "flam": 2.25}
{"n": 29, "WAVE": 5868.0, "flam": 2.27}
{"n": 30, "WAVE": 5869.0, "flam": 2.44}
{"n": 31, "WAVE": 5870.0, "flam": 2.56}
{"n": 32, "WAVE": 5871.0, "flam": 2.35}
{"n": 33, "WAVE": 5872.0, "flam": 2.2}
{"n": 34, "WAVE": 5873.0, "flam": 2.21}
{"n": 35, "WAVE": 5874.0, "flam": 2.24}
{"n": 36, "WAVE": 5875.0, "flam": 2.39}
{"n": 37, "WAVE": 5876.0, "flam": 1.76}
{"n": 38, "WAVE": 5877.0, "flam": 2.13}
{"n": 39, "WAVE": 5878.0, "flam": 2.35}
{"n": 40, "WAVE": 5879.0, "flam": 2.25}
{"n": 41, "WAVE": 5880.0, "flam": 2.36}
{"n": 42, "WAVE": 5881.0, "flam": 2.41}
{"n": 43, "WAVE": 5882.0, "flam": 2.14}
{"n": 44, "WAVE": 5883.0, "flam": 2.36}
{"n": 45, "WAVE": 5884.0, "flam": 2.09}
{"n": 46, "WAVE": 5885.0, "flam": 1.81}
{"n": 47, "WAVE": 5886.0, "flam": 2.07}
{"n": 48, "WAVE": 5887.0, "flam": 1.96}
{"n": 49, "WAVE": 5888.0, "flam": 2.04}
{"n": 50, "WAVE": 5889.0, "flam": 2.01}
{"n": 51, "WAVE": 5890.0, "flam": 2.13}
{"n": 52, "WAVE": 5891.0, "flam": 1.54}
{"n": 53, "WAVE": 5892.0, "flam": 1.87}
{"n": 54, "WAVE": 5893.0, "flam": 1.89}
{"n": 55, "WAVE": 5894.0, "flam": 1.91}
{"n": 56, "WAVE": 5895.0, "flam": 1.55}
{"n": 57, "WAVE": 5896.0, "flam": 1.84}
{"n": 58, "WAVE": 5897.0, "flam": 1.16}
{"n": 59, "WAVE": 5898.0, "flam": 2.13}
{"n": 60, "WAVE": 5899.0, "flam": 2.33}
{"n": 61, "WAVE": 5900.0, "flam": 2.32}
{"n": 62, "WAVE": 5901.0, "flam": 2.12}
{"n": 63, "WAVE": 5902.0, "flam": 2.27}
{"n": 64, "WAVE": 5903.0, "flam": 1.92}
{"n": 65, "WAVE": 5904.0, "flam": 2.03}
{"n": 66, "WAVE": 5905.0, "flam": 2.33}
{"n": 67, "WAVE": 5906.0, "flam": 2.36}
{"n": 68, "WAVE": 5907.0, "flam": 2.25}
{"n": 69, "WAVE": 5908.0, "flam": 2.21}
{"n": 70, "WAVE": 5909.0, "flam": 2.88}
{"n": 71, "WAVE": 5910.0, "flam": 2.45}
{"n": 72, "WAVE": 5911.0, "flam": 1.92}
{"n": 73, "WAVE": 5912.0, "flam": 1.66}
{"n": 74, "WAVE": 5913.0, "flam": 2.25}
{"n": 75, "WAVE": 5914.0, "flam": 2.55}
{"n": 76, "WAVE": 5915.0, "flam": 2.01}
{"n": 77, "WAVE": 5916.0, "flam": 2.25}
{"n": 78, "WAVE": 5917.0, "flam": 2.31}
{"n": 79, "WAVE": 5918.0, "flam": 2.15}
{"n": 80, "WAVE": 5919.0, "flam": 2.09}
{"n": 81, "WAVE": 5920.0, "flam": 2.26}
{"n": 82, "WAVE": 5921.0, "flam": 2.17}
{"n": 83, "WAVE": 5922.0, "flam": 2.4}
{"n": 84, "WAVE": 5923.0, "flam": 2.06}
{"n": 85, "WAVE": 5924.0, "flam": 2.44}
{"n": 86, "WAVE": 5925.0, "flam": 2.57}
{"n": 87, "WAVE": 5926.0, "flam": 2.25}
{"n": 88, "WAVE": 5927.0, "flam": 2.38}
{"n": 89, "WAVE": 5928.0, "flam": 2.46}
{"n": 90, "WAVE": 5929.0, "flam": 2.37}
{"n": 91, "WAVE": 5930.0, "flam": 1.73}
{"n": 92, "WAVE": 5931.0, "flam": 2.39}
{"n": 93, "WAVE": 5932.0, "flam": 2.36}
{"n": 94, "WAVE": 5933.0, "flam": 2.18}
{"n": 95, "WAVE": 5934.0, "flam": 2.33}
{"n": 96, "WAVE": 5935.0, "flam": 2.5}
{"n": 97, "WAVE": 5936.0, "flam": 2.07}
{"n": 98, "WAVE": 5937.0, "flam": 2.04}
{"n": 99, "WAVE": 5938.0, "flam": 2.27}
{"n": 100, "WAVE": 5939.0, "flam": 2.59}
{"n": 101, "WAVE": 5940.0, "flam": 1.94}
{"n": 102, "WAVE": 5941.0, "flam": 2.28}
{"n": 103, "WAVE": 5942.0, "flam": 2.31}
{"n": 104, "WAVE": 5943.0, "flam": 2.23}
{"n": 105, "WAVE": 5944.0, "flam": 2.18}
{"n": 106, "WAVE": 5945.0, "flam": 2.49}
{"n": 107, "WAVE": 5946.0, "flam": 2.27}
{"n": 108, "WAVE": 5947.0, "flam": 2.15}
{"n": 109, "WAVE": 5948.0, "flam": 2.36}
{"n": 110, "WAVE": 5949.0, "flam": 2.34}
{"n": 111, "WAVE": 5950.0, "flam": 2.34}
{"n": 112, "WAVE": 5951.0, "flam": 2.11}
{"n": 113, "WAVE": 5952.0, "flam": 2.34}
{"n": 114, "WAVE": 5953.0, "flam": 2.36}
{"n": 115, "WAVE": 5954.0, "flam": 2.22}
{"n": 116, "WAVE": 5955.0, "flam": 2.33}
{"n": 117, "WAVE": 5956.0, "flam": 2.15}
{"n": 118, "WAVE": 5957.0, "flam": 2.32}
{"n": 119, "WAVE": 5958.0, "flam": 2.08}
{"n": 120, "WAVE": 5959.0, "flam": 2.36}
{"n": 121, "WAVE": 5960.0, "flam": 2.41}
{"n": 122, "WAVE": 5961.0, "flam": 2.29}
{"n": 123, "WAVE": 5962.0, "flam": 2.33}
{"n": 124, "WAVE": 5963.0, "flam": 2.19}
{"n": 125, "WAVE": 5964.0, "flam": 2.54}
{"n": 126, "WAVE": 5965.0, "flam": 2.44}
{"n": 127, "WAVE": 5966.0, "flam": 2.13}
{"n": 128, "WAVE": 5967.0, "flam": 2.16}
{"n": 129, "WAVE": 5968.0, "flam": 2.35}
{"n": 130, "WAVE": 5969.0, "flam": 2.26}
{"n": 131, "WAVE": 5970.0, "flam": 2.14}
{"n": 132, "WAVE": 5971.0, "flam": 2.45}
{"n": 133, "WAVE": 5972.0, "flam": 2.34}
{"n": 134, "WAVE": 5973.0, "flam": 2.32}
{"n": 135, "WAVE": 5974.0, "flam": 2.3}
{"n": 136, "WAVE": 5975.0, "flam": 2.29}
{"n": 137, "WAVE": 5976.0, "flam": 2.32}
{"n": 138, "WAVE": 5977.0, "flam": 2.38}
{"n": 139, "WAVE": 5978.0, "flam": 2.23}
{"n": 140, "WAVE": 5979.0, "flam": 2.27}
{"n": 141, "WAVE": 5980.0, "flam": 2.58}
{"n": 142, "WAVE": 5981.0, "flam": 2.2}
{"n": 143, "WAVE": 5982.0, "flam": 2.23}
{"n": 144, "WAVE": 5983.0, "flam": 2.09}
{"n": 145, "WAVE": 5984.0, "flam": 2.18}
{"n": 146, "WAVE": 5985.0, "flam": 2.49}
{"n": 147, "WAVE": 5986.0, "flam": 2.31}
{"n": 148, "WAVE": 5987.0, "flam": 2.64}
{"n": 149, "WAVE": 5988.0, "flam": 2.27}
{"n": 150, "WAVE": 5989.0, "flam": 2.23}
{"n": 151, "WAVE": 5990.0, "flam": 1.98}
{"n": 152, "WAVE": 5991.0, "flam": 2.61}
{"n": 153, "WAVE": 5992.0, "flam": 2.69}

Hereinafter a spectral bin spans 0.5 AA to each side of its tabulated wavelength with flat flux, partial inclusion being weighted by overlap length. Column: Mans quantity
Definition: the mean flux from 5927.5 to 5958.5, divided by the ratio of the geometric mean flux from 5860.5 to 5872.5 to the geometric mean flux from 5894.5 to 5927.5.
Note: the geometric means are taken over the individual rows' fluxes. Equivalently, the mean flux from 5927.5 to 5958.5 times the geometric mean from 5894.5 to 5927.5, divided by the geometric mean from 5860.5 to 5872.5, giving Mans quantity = 2.13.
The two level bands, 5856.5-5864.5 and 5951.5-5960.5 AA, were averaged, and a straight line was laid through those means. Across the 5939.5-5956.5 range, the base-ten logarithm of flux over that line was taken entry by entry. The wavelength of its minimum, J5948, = 5940.0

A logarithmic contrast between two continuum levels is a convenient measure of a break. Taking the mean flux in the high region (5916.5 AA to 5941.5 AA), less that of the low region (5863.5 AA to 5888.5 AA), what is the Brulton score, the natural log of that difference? -3.2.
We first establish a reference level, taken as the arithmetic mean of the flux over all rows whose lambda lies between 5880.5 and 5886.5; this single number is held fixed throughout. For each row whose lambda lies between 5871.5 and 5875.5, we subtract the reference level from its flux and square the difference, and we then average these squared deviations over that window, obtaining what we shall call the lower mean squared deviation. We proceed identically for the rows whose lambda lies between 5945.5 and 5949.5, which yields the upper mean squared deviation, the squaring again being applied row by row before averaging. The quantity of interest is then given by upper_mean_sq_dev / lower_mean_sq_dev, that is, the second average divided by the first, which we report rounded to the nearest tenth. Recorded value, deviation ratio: 1.3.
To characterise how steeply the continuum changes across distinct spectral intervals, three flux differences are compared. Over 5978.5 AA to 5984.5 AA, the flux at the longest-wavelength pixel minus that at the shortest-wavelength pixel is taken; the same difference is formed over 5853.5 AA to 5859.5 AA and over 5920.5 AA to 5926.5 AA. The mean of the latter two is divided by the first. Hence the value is 1.6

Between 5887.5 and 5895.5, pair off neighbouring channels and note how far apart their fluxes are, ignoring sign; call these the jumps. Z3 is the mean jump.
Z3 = 0.21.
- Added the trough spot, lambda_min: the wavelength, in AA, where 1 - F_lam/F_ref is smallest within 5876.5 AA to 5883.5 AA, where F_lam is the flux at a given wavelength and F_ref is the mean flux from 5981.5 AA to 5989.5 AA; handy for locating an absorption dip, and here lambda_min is 5881.0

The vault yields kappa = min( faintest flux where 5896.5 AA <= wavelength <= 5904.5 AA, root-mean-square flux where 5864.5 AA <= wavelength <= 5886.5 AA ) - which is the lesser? 1.2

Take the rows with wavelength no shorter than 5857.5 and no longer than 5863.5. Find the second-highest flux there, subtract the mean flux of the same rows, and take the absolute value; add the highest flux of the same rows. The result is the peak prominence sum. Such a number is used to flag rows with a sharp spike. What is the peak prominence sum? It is 2.48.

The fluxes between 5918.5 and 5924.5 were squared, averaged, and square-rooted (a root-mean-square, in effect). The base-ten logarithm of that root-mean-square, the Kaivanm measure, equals 0.351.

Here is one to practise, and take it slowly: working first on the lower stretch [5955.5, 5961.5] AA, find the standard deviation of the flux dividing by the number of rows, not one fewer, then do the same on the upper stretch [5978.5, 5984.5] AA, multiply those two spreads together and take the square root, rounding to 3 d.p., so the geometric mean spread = 0.134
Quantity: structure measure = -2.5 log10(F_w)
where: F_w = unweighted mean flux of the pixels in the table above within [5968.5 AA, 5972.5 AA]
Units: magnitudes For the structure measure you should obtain -0.90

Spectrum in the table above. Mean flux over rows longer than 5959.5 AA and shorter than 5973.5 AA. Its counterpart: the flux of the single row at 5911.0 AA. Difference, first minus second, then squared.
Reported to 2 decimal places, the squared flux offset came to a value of 0.15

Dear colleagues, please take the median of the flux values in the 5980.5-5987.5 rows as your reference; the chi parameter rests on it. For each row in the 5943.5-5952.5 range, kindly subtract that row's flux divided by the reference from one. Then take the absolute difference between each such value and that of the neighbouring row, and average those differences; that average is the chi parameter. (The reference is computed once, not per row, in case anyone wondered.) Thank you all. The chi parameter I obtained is 0.075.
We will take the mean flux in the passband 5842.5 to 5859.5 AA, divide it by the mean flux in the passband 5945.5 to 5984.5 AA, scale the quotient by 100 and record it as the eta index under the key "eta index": 100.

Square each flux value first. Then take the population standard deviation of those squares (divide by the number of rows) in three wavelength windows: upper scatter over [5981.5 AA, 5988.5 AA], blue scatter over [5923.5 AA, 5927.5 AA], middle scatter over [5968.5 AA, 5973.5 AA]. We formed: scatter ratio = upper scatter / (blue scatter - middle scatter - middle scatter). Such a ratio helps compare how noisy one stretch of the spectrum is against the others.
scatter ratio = -2.2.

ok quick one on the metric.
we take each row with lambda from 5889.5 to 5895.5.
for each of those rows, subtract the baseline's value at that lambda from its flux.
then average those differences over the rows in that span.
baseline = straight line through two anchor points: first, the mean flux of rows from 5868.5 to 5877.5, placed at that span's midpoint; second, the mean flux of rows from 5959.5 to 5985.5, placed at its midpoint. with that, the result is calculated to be -0.448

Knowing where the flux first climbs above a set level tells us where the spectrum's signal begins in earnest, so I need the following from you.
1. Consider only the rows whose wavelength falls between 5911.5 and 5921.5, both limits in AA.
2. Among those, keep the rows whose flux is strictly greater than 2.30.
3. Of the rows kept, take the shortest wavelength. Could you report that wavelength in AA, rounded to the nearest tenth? 5914.0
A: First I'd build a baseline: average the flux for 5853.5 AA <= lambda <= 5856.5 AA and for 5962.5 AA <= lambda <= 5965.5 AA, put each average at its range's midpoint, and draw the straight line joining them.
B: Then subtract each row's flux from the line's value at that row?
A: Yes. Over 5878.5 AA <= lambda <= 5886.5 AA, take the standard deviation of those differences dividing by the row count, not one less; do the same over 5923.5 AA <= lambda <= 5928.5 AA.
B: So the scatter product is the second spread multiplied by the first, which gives 0.020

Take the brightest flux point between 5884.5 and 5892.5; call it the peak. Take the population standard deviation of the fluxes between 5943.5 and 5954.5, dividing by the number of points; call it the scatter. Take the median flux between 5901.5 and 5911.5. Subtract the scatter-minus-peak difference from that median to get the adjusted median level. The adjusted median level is 4.28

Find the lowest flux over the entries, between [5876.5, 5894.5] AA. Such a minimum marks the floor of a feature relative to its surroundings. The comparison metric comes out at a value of 1.54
